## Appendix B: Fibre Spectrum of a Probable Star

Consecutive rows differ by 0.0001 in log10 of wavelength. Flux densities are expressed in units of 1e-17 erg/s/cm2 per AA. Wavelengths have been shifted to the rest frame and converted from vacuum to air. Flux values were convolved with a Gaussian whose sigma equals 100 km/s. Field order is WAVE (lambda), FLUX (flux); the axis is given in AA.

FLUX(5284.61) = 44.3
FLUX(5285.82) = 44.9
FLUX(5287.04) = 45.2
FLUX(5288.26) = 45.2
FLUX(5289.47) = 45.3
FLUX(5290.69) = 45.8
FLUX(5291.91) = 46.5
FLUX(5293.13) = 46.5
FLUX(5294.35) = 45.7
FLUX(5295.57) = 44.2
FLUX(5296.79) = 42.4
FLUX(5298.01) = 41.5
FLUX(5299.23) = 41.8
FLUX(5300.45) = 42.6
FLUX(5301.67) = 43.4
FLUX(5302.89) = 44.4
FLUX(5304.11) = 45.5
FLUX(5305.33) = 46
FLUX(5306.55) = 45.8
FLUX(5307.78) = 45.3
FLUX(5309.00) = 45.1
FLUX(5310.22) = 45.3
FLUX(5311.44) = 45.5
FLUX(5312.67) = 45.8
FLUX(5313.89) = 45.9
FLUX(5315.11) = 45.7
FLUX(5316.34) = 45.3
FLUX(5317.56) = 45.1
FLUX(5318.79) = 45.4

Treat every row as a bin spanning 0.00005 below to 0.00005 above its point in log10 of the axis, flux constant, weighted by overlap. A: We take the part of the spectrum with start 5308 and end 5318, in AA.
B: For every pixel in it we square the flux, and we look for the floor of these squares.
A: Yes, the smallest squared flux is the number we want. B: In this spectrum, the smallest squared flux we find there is 2034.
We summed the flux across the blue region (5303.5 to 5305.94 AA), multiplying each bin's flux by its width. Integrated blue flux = 111.8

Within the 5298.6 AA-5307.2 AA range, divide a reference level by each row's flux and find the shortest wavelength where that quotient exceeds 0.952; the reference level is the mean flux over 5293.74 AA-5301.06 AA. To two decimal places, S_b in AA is 5299.23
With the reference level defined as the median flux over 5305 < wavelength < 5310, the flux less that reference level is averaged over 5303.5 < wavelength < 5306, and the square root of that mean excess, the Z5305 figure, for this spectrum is 0.45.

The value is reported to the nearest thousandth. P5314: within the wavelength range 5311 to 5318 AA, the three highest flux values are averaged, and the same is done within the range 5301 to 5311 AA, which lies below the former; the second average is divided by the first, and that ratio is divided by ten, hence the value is 0.100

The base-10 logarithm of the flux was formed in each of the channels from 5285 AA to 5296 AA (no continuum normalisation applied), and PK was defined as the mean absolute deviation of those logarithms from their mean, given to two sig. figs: 0.0055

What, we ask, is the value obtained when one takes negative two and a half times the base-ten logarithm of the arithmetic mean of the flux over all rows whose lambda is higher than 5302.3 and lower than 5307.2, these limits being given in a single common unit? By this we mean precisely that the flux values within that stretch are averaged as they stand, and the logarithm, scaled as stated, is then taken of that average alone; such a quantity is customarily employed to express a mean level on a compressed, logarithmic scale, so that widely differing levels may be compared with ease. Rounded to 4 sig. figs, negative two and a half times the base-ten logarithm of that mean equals -4.143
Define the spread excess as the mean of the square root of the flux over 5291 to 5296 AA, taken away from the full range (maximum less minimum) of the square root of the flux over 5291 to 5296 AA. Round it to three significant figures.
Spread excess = -6.59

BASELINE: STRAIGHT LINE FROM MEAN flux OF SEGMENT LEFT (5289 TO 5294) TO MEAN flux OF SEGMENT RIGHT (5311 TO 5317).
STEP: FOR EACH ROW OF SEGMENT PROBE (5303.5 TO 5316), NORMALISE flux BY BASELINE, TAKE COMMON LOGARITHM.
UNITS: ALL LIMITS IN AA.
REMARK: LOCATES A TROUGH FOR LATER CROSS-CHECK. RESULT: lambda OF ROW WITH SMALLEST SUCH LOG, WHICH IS 5309.00 AA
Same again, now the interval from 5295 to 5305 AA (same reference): 5298.01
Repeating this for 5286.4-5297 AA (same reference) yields 5296.79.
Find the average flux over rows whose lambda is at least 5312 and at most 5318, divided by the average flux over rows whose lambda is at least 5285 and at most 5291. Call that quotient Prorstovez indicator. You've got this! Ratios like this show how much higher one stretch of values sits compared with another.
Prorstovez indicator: 1.01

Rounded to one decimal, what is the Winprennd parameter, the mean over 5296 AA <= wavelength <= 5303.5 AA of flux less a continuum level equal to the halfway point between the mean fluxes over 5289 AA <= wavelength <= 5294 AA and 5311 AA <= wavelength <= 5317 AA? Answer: -3.1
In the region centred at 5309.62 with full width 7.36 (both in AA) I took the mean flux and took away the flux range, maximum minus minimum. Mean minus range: 44.8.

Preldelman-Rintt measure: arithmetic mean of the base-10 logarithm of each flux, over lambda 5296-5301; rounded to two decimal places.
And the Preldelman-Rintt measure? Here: 1.62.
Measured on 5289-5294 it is 1.66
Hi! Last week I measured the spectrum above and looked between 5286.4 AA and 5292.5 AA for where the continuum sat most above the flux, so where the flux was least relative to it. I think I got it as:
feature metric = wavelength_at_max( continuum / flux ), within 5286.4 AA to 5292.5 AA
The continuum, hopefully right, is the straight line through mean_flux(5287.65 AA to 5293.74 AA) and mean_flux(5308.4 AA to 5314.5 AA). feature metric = 5287.04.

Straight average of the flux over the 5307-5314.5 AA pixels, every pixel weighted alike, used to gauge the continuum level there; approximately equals 45.5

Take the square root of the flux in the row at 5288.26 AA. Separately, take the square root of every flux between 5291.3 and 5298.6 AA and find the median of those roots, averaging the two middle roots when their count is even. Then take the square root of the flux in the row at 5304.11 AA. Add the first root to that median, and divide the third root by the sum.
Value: 0.5024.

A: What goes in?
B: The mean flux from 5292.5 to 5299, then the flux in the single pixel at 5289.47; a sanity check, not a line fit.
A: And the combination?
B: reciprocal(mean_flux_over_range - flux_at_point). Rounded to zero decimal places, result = -1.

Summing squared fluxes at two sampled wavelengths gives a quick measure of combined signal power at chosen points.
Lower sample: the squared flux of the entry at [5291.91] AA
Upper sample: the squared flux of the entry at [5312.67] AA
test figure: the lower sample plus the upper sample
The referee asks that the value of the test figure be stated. 4260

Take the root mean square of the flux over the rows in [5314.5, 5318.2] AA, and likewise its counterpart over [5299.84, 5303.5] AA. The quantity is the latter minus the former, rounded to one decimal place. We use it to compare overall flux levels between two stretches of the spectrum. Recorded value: -1.9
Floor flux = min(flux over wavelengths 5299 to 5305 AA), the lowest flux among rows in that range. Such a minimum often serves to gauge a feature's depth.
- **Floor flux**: 41.8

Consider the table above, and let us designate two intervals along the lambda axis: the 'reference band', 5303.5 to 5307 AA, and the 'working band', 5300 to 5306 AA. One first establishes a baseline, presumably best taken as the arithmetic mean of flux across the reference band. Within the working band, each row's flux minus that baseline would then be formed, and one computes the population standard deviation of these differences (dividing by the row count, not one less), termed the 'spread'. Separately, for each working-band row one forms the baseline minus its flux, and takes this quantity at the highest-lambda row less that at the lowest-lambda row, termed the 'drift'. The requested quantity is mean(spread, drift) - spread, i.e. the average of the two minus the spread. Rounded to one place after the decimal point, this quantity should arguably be -2.3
